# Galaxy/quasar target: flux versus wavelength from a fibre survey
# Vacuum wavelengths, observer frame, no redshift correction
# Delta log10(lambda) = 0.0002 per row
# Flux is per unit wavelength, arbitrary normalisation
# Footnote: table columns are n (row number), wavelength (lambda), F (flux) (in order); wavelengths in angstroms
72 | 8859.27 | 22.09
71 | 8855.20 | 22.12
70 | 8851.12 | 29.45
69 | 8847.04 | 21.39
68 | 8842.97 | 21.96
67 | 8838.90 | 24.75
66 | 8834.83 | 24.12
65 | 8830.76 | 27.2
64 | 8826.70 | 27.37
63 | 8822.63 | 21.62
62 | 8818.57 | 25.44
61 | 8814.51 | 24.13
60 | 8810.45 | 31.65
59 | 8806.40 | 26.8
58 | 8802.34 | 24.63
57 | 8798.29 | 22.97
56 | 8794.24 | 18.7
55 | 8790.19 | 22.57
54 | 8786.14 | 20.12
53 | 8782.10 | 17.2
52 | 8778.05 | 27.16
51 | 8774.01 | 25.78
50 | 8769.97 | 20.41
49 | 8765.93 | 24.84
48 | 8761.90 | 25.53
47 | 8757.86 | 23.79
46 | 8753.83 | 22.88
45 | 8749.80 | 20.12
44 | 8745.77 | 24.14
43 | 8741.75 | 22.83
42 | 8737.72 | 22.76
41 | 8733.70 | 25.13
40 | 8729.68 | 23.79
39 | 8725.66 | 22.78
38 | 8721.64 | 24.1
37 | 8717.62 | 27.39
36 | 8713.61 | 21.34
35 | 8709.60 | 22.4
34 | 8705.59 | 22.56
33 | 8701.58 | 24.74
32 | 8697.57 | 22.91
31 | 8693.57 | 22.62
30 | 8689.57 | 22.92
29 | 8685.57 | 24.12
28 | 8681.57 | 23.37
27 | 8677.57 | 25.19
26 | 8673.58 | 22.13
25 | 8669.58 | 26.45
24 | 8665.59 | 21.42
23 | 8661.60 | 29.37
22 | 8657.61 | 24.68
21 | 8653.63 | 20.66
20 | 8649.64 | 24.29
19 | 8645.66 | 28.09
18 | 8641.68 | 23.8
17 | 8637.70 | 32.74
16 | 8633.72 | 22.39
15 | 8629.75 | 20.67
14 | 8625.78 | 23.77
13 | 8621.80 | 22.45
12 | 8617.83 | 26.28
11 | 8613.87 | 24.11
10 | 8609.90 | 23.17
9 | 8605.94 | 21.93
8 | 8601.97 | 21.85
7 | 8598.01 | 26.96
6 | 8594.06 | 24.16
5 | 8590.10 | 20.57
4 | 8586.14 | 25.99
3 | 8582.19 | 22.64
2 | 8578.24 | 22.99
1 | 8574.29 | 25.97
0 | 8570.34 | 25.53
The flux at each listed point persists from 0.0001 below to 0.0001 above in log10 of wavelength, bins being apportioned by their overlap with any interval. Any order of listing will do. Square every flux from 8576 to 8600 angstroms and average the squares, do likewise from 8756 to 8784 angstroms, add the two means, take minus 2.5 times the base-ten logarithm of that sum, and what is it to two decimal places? -7.64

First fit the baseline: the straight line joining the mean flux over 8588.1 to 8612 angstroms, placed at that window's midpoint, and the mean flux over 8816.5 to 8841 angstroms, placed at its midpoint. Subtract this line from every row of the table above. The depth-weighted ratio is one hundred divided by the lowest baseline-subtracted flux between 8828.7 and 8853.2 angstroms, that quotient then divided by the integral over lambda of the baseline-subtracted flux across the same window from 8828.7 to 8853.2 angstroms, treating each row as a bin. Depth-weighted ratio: 3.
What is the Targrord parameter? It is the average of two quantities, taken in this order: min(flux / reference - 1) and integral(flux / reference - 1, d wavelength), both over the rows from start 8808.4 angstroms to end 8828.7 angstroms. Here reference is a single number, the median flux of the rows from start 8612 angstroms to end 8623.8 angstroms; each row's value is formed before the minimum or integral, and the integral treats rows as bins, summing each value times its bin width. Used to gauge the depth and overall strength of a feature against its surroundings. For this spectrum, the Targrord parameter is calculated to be 0.76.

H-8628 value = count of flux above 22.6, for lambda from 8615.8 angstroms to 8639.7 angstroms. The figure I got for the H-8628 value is 3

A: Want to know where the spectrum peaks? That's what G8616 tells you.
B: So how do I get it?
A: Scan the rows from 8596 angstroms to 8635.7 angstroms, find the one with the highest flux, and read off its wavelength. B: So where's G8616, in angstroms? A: 8598.01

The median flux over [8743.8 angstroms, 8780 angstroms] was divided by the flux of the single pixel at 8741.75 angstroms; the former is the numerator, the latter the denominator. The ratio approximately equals 1.06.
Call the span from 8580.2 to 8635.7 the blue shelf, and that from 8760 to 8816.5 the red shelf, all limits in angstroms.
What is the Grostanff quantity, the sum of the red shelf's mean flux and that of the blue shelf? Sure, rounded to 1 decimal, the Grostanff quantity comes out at 47.1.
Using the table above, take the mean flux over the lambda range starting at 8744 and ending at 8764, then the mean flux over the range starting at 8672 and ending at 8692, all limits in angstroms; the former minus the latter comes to -0.3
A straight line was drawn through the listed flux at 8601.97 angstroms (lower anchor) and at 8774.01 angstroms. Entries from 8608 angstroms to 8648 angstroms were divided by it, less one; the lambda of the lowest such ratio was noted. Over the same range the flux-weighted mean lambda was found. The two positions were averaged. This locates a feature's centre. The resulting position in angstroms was 8629.0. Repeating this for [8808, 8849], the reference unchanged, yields 8837.5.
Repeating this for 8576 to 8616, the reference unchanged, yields 8593.1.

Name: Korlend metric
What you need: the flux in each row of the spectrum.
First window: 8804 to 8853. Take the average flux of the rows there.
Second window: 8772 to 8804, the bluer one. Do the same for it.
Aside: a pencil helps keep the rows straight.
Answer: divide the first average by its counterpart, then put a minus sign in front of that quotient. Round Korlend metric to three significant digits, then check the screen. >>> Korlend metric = -1.14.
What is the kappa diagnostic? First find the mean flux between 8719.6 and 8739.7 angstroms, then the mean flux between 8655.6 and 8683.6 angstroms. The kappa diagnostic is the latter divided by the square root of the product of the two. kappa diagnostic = 1.02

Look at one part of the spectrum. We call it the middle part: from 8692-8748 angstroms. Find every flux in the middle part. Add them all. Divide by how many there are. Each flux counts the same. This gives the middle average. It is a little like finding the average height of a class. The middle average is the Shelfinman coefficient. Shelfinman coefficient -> 23.5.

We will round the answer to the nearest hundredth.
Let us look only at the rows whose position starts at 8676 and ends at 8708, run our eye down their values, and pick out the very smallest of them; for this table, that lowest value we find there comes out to 22.56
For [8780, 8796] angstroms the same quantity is 17.20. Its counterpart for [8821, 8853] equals 21.39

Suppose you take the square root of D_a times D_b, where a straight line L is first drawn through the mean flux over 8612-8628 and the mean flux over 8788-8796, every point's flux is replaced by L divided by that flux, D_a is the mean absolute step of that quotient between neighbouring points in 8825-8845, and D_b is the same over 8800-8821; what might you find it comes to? 0.08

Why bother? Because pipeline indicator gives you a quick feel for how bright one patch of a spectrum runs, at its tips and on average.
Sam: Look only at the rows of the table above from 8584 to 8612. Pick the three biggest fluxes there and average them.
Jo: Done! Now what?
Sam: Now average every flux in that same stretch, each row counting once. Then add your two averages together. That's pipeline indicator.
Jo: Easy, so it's 49.2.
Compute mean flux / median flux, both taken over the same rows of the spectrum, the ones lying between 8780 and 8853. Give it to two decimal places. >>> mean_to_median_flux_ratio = 0.99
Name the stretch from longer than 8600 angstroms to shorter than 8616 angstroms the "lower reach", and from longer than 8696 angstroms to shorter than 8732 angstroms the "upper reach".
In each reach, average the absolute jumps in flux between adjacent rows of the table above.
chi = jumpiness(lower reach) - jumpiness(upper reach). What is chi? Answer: -1.4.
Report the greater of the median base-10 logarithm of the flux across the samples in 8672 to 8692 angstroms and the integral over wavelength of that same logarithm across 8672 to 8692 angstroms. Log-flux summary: 27.4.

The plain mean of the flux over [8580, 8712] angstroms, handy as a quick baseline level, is 24.0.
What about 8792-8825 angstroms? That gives 24.5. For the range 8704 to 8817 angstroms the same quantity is 23.5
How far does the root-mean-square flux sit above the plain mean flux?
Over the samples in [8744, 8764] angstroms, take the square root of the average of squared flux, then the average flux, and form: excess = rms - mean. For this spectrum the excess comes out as 0.07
